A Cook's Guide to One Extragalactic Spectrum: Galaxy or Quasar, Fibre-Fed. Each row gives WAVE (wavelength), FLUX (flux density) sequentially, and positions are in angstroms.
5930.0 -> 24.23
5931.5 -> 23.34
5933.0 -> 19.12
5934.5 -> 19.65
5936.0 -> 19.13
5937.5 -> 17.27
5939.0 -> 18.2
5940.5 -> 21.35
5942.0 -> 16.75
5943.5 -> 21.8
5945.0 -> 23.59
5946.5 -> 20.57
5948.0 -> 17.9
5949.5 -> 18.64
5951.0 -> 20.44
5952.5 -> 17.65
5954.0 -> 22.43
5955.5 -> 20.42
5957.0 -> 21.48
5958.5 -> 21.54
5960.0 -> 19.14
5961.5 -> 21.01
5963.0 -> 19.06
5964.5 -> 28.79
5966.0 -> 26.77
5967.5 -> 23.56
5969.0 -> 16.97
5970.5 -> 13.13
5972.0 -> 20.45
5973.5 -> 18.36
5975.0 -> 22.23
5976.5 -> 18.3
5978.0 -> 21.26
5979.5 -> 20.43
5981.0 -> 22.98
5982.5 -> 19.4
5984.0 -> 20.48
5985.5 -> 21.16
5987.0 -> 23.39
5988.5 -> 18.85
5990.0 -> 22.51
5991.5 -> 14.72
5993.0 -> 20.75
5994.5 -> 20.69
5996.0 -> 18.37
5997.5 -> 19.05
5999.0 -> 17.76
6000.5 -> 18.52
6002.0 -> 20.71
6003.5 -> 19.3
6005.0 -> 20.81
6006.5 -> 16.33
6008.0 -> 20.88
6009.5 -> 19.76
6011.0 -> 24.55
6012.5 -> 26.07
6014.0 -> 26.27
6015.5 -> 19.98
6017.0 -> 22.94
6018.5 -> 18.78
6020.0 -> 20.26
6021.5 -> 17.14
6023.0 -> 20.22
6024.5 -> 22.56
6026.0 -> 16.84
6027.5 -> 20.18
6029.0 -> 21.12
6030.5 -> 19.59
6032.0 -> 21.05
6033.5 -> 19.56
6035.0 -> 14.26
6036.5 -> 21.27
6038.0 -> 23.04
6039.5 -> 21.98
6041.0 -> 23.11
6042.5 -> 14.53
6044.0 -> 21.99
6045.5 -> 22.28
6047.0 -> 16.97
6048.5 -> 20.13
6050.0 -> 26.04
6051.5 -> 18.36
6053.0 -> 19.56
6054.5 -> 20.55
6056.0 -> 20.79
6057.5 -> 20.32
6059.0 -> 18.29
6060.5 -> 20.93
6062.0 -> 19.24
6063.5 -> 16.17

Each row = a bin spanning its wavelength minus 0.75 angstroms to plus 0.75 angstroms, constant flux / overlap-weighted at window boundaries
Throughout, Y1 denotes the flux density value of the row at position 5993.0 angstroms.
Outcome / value 20.75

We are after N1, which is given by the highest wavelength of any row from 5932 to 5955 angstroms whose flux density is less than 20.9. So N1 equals 5952.5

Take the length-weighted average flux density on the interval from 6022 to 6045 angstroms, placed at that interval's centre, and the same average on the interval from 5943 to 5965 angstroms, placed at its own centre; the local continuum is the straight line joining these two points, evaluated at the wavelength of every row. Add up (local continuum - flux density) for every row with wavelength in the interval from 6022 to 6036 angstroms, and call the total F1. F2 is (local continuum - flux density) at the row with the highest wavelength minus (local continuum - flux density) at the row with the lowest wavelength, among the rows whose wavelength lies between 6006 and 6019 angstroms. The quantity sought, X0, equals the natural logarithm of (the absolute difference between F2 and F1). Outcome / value 2.1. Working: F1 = 6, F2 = -2.6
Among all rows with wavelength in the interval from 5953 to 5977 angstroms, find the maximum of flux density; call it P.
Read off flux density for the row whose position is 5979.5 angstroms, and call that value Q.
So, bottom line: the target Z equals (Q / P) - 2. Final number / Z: -1.29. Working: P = 28.79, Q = 20.43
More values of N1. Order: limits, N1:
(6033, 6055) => 6054.5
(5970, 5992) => 5991.5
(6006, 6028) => 6027.5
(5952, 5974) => 5973.5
